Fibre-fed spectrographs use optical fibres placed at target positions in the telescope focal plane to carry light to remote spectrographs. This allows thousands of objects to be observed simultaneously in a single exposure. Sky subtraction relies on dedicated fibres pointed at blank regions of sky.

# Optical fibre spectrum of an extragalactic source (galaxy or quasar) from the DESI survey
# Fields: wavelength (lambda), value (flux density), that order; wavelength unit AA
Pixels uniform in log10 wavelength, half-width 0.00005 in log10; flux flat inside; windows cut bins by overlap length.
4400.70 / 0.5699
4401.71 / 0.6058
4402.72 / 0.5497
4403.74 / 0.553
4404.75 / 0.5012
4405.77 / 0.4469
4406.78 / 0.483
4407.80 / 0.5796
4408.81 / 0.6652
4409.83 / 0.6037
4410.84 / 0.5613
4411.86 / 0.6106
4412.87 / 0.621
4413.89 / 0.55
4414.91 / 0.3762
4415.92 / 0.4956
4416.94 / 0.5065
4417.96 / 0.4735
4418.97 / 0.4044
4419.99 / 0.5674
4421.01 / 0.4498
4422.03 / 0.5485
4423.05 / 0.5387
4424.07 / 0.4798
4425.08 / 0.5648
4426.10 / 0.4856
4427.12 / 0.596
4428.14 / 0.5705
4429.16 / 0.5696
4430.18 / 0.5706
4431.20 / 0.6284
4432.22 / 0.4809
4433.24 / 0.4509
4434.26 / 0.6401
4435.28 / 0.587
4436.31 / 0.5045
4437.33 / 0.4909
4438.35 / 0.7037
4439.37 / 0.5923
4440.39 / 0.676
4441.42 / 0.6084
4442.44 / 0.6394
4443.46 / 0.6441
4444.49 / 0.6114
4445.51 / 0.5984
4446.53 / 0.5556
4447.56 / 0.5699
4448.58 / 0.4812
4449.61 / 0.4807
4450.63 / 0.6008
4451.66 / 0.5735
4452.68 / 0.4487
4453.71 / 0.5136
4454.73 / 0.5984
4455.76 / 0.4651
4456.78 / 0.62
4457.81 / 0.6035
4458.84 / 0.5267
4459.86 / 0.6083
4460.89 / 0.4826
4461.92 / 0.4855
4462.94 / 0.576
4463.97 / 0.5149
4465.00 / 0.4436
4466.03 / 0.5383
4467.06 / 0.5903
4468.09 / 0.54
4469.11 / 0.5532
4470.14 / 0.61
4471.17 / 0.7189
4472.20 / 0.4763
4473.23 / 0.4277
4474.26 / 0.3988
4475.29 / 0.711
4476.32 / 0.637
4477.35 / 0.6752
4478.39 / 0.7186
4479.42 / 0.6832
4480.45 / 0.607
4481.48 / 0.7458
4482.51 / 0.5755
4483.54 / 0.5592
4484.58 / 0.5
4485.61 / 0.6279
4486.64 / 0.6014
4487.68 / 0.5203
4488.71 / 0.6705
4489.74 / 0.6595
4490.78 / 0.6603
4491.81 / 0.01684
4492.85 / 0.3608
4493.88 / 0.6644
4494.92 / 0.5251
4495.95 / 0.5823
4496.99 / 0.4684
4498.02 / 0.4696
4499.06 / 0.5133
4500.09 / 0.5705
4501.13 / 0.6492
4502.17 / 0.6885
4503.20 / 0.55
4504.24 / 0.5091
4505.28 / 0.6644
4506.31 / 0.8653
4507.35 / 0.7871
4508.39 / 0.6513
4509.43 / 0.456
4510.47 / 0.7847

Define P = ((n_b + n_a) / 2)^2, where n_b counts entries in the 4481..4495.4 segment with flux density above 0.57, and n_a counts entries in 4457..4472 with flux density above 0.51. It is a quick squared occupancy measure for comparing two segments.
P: 90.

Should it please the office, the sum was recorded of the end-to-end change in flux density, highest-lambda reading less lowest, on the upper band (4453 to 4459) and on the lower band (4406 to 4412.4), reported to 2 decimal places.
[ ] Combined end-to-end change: 0.14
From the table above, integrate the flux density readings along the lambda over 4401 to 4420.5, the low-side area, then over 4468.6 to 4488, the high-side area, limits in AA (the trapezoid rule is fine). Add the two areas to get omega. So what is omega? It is 22.0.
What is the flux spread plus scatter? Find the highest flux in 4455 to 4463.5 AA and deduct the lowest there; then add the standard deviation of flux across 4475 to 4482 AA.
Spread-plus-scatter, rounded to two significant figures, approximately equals 0.20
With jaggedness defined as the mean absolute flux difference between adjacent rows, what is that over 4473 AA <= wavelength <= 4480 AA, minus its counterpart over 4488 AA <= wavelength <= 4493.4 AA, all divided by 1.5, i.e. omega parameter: -0.11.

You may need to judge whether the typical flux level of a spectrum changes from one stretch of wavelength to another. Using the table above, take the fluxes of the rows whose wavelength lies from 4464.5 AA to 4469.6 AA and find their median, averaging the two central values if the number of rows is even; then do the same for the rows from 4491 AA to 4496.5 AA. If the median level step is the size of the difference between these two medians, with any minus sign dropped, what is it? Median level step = 0.015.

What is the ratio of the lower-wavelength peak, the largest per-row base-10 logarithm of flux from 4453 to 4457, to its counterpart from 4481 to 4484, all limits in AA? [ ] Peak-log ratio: 1.6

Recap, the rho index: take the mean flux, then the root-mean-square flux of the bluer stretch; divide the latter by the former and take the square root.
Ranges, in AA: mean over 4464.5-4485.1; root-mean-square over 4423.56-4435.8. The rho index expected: 0.97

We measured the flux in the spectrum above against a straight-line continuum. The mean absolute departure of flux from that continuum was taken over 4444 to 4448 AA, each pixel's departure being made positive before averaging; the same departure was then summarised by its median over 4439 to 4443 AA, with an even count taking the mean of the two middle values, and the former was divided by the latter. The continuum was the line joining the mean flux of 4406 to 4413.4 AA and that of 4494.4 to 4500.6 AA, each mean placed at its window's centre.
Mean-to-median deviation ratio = 0.4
